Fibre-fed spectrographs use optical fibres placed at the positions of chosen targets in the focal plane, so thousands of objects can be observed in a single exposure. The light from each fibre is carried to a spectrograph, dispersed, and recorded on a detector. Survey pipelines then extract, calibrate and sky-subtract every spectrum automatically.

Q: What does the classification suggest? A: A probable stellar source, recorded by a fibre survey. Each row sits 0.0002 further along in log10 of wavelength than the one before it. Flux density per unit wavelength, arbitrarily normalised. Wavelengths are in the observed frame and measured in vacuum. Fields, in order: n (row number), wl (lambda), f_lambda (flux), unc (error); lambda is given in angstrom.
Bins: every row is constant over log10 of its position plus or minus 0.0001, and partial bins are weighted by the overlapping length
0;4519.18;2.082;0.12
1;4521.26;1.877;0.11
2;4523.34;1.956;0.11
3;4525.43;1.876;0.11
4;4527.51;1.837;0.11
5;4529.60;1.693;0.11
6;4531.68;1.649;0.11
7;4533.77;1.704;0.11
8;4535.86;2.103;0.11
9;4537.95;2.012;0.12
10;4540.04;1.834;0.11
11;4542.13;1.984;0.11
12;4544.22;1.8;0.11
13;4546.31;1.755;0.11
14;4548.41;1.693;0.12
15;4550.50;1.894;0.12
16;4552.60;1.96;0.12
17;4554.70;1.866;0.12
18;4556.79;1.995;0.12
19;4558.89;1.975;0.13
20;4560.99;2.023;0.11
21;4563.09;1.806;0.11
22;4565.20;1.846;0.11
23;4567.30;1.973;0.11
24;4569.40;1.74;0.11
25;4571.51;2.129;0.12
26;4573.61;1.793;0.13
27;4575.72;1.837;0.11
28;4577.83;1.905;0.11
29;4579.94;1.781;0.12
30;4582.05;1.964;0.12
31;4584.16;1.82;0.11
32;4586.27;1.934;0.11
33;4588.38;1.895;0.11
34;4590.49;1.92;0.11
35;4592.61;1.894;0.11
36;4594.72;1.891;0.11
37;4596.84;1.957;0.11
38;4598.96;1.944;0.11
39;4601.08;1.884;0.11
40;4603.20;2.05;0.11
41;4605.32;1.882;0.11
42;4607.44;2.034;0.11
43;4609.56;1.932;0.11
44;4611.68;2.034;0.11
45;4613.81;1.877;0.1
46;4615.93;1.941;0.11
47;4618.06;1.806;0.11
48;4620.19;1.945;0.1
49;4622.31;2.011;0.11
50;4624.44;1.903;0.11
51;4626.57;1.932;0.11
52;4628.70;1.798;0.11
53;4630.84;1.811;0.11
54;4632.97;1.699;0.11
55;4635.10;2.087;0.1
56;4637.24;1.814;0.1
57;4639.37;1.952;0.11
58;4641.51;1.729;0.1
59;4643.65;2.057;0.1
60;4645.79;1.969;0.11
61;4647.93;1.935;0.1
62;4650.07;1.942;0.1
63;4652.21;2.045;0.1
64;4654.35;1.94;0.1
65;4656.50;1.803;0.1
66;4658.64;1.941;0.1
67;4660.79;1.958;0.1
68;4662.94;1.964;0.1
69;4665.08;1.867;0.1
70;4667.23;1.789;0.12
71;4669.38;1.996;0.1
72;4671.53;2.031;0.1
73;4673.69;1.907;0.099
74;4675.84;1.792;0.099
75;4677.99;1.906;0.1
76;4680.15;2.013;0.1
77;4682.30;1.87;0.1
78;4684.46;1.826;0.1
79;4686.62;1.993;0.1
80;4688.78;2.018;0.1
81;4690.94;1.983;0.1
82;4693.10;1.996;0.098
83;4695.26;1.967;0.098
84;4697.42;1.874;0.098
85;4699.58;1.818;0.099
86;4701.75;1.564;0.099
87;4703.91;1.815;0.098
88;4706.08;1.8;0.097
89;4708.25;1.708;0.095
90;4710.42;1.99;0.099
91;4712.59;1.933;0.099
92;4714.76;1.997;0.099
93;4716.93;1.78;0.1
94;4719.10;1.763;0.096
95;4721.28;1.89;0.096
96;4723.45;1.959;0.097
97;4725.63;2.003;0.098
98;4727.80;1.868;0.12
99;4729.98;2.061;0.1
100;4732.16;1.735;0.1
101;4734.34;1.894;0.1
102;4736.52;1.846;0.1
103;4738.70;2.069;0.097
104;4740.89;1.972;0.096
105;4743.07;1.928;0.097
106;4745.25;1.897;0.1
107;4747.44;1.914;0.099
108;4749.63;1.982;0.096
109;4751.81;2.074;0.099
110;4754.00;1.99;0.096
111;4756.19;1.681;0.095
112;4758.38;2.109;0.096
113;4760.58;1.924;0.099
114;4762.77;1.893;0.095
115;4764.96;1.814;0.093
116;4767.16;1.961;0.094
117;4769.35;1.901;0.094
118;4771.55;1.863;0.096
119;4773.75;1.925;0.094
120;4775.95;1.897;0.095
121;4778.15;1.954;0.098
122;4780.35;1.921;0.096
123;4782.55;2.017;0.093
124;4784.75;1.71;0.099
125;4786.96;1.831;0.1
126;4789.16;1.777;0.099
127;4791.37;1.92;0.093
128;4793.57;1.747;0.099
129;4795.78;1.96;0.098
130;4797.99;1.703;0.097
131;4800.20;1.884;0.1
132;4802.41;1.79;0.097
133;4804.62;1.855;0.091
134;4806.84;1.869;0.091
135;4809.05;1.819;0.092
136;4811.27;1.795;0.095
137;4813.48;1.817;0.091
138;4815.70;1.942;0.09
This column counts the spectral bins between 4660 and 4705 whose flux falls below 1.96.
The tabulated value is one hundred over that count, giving 8.3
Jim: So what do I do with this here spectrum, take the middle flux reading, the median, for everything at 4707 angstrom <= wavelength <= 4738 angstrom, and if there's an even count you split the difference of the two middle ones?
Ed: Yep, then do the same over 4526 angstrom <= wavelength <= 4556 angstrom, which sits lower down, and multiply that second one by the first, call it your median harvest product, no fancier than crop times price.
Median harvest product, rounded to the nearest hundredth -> 3.47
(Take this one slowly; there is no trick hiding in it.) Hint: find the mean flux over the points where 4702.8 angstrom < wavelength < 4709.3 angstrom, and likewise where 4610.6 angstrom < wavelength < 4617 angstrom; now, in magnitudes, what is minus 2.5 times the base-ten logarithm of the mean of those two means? -0.675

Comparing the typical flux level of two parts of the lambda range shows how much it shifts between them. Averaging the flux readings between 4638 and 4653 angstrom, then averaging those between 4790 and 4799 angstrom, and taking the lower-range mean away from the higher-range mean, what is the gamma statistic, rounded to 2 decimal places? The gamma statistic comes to -0.11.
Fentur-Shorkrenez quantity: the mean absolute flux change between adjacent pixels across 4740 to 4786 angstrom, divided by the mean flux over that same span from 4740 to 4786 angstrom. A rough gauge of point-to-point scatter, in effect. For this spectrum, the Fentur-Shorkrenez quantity 0.057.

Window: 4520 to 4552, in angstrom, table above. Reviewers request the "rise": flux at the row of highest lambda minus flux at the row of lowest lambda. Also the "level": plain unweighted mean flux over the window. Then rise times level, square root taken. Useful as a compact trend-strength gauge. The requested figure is 0.2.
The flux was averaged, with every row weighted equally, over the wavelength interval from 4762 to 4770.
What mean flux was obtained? 1.89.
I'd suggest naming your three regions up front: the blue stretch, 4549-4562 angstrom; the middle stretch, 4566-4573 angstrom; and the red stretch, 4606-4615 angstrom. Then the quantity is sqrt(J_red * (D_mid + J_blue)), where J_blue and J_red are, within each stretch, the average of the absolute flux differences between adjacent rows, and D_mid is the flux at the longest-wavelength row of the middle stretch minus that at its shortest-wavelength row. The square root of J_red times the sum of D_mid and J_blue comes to 0.17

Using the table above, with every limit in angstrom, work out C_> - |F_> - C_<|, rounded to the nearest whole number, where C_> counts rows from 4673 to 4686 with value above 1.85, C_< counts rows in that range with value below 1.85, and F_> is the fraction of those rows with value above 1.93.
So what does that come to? 2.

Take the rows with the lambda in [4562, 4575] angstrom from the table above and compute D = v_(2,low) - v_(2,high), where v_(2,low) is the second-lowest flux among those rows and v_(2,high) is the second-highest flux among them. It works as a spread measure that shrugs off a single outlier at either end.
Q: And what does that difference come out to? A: -0.18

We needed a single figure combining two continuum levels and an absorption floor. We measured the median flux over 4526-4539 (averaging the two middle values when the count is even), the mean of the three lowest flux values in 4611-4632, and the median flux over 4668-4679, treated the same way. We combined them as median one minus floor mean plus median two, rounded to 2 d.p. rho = 1.87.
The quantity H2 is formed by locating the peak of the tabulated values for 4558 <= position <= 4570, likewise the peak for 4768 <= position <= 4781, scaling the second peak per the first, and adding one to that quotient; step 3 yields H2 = 1.97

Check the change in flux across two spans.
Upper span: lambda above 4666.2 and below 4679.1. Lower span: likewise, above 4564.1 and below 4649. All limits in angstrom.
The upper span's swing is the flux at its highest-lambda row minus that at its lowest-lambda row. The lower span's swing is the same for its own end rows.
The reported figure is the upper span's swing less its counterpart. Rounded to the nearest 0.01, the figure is 0.03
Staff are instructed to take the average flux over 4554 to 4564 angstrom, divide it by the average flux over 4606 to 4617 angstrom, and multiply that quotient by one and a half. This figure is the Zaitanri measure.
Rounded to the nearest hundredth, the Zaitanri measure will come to 1.48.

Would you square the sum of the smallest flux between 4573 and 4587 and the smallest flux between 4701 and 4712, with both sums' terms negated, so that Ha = 11.2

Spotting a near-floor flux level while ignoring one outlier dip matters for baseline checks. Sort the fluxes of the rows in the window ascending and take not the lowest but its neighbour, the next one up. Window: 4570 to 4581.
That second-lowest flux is 1.793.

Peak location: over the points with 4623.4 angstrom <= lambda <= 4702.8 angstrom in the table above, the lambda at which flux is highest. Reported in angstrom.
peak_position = 4635.10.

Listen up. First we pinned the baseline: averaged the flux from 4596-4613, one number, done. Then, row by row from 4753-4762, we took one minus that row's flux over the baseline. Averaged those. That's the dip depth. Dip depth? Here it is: 0.020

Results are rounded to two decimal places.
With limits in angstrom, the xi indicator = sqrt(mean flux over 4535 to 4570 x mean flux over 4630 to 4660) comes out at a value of 1.90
